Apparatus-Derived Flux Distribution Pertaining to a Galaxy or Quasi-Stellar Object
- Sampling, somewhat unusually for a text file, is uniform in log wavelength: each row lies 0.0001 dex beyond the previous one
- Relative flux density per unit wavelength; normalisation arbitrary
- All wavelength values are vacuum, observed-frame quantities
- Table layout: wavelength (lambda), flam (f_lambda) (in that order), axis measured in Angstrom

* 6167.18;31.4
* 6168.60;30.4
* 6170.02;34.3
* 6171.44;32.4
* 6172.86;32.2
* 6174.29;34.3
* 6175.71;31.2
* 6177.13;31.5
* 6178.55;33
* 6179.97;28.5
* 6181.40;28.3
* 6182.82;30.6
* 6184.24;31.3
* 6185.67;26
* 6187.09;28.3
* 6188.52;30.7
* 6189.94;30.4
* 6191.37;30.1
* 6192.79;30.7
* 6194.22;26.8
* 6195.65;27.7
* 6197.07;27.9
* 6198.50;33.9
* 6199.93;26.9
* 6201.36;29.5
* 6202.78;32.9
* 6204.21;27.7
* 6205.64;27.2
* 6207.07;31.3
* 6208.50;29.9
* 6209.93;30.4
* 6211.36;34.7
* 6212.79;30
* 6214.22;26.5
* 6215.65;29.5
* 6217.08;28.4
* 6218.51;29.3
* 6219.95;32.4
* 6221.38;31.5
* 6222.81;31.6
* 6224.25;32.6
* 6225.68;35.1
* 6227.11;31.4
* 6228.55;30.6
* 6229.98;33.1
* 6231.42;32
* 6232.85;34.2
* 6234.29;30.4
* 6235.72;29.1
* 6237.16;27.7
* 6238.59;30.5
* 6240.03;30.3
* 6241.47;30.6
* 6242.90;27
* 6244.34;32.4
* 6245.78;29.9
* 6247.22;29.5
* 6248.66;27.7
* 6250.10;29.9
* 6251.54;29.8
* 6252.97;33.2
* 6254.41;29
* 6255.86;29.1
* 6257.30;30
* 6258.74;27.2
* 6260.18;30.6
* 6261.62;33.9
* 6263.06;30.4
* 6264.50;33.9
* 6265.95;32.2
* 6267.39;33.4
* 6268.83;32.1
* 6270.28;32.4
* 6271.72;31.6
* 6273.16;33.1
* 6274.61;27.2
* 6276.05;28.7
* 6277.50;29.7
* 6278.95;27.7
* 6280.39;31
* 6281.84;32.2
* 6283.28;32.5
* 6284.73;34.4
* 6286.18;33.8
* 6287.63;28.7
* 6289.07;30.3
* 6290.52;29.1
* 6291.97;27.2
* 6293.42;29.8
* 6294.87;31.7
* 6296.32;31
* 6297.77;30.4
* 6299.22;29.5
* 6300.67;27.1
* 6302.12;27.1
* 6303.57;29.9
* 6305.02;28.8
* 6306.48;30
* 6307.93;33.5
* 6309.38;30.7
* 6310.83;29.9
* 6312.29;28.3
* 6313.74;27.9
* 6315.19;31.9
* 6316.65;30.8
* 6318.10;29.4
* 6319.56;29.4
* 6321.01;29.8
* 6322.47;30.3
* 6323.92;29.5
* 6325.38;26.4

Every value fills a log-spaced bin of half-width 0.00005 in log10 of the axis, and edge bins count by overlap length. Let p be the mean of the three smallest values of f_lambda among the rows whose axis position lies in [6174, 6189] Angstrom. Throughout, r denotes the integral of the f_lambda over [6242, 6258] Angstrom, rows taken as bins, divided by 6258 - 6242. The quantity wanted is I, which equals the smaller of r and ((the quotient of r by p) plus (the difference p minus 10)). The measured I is 18.6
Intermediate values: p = 27.5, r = 29.8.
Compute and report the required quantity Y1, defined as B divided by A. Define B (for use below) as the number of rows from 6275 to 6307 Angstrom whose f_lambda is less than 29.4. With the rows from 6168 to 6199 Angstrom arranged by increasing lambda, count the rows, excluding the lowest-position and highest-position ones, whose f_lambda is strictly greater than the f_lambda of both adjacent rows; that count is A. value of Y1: 1.3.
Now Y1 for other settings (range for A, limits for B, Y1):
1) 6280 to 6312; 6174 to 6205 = 1.8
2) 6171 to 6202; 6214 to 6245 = 1.0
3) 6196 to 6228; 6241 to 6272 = 0.7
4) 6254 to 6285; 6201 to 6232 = 0.7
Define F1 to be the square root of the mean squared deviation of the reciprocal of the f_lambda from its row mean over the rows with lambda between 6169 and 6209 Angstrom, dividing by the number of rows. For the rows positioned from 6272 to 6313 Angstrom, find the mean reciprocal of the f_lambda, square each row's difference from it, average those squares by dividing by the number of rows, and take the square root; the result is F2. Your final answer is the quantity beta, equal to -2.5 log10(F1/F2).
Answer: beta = -0.16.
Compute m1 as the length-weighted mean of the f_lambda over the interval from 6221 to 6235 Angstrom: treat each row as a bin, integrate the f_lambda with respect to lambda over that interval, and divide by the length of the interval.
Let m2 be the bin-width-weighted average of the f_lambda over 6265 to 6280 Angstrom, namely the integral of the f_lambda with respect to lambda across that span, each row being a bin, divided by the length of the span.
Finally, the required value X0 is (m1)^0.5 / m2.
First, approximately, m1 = 32.3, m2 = 30.9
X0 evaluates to 0.184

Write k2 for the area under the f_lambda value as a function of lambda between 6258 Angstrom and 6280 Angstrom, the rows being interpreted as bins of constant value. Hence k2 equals 681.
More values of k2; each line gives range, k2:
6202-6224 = 666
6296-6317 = 625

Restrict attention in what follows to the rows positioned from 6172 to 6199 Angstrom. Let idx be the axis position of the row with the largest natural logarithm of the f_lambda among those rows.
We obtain 6174.29 Angstrom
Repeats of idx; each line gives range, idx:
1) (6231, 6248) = 6232.85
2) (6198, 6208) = 6198.50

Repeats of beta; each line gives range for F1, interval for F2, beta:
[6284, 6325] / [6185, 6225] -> 0.27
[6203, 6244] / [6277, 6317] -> -0.12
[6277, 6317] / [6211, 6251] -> 0.08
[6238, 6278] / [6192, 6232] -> 0.20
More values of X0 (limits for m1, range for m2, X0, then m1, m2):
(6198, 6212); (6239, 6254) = 0.184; 30.4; 30.0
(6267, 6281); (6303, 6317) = 0.184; 30.6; 30.1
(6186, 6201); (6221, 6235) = 0.168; 29.3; 32.3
